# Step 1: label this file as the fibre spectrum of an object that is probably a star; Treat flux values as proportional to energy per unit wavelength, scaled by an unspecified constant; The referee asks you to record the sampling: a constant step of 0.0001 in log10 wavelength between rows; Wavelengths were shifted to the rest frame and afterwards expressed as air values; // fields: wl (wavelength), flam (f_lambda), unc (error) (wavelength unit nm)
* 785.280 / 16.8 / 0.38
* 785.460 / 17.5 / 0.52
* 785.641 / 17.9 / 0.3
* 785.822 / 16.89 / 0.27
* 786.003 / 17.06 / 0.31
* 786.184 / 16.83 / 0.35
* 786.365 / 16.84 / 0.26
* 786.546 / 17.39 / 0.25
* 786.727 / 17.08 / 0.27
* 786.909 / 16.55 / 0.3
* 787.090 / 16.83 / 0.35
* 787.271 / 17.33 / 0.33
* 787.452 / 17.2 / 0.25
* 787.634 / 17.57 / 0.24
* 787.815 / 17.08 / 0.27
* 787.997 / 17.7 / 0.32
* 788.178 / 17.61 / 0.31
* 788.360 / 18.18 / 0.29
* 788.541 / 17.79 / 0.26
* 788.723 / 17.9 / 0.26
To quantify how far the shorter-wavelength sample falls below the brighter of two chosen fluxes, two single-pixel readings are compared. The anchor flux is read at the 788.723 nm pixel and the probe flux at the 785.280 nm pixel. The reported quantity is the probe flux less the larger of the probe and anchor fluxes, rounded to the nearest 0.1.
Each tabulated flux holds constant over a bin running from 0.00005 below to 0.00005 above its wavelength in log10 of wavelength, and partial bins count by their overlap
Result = -1.1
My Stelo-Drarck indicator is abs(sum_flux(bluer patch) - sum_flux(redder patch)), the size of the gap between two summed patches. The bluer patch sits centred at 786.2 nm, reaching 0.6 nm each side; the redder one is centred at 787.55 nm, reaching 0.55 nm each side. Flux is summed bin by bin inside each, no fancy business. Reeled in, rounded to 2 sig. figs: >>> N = 16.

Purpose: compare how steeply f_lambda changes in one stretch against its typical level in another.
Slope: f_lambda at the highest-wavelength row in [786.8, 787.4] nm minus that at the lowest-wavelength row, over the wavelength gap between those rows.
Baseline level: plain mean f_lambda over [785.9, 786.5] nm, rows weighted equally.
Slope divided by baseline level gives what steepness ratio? 0.13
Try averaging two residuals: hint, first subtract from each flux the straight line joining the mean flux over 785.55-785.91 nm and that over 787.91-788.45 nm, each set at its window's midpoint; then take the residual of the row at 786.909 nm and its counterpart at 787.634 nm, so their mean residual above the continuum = -0.61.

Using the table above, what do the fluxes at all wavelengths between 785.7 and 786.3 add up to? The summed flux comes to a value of 50.8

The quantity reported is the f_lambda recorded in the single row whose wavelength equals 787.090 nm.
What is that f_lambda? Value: 16.83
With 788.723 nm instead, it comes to 17.9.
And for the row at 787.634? 17.57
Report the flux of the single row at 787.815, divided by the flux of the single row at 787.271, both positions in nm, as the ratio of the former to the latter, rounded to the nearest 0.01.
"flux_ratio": 0.99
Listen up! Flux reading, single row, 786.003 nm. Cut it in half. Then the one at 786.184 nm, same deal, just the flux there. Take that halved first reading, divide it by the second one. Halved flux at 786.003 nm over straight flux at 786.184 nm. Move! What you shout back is 0.507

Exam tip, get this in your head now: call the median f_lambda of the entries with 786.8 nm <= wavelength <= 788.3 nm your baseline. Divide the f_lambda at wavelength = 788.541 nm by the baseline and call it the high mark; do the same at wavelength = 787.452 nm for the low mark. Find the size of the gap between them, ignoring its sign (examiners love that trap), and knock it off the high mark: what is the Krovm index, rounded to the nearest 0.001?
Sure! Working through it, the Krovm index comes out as 0.996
